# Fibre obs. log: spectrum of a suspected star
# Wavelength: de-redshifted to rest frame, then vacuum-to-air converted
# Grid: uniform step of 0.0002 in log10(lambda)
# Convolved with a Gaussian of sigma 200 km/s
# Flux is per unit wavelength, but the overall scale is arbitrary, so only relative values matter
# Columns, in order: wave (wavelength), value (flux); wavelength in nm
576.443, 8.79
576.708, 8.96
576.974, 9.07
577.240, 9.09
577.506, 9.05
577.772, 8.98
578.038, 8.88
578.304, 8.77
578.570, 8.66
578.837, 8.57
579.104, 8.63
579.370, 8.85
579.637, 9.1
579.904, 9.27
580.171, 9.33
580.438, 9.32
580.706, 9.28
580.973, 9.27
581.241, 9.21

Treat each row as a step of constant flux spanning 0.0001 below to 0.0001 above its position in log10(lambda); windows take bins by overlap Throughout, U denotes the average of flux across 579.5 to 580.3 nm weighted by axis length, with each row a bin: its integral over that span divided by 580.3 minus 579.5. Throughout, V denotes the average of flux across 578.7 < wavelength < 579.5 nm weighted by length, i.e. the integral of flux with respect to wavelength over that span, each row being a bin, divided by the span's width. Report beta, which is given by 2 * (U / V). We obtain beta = 2.13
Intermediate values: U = 9.23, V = 8.68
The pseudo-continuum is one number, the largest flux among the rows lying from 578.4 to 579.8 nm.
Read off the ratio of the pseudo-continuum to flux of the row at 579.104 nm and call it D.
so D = 1.05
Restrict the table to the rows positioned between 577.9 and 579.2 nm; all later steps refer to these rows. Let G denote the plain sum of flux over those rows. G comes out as 43.5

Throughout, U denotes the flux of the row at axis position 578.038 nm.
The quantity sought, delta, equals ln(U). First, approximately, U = 8.88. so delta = 2.18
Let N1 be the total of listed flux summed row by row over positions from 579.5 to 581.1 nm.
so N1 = 56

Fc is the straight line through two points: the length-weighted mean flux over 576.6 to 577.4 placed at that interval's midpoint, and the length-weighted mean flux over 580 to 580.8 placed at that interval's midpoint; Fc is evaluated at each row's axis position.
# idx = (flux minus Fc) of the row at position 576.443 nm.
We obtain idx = -0.20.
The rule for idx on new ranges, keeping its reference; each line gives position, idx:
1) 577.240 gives 0.04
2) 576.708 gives -0.05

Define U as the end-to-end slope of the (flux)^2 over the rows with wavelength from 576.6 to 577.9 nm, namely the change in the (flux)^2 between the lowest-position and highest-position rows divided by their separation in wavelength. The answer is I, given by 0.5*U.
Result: 0.2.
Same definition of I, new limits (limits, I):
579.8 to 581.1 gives 0.0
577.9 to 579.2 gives -2.1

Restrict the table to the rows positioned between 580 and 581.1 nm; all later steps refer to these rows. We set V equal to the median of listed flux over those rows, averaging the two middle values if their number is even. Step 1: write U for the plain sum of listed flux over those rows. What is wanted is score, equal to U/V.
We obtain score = 4.00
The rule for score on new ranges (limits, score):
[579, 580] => 3.99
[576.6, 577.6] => 3.99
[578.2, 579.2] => 4.01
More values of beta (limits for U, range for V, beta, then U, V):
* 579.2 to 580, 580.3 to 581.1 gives 1.95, 9.05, 9.29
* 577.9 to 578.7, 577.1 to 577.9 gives 1.94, 8.78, 9.04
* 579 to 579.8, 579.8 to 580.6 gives 1.91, 8.89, 9.30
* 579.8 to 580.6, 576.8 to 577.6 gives 2.05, 9.30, 9.06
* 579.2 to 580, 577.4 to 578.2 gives 2.02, 9.05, 8.96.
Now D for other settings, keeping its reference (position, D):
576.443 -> 1.04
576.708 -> 1.02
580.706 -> 0.98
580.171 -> 0.98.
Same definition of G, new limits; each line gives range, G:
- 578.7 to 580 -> 44.4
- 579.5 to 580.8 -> 46.3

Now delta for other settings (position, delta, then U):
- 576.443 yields 2.17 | 8.79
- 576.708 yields 2.19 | 8.96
